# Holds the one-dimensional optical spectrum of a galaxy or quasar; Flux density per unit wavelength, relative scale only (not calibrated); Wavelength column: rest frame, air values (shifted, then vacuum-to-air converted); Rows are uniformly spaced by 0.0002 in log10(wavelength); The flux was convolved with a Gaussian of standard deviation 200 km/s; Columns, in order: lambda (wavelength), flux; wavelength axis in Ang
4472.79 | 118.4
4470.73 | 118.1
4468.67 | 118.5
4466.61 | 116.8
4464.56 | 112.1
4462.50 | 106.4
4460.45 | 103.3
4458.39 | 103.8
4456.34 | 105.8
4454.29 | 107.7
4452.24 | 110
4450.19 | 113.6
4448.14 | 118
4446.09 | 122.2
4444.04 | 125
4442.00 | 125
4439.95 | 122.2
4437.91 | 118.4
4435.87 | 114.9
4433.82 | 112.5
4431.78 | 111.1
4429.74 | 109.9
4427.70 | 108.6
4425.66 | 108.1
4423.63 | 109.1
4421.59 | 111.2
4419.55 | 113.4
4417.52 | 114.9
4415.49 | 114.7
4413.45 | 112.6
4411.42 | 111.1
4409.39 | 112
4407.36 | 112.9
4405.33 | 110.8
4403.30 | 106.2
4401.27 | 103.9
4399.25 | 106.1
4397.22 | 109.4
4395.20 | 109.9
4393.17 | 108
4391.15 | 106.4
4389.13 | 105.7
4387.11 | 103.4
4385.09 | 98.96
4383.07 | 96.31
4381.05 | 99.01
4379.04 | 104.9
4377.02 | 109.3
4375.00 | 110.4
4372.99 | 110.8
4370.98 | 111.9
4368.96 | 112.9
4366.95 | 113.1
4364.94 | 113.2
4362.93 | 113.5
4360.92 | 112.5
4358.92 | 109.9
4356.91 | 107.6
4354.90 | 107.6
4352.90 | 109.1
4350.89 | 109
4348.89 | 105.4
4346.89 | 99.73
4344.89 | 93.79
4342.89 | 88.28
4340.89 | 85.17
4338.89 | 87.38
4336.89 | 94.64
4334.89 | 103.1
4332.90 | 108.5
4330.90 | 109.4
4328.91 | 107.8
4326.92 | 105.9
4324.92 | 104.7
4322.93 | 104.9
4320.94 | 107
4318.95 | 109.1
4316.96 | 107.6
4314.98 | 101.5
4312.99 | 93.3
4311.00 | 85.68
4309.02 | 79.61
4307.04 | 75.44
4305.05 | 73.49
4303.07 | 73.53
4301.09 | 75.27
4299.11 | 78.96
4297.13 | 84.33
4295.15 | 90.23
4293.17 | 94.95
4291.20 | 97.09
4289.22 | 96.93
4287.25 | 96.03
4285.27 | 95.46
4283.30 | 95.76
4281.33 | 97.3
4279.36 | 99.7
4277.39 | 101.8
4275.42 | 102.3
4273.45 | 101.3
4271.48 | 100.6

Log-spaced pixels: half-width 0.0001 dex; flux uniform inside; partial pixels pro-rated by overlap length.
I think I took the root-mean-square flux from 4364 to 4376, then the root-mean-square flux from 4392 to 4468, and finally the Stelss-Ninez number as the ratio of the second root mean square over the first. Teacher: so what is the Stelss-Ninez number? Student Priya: 1.00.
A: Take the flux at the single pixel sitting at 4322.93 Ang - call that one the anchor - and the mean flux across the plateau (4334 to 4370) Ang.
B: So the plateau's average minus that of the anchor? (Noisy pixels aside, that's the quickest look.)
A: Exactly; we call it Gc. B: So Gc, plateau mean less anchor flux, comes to -1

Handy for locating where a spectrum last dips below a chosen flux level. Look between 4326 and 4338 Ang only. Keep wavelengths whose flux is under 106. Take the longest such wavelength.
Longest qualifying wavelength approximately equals 4336.89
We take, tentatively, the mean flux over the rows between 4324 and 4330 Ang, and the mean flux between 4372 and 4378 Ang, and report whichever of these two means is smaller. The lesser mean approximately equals 106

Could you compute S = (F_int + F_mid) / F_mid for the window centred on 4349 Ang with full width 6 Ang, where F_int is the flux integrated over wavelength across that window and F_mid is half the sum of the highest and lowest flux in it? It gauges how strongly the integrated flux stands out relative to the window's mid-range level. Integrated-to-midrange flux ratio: 7.03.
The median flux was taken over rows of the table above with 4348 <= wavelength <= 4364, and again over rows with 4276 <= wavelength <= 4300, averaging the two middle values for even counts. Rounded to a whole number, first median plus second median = 205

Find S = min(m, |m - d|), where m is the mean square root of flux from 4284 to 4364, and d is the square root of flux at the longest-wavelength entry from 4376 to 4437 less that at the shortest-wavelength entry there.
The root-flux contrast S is 9.6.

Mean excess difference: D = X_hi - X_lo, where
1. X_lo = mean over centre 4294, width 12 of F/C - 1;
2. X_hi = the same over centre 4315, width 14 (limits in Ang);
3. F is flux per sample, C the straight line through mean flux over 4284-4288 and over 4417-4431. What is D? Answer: 0.05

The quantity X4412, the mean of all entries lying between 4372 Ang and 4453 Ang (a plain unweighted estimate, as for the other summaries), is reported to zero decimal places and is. 111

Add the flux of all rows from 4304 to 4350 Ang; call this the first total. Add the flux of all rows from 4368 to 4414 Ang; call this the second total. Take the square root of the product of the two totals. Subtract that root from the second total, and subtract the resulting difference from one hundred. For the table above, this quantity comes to -24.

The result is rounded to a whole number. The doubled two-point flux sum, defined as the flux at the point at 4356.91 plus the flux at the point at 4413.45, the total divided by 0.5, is 440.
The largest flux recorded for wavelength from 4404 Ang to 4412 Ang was 112.9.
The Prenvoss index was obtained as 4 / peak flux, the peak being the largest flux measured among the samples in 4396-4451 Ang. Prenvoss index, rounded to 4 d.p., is 0.0320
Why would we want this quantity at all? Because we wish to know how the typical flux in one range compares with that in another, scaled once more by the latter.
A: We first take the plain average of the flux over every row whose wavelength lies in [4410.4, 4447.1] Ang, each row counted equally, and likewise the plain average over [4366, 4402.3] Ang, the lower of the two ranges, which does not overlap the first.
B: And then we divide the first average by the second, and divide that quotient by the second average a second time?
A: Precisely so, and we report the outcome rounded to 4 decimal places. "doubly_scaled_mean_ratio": 0.0101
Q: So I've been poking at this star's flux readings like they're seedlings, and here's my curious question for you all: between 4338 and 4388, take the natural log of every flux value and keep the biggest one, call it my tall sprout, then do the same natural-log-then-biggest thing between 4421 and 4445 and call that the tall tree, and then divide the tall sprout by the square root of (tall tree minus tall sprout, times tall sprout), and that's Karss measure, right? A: 7.0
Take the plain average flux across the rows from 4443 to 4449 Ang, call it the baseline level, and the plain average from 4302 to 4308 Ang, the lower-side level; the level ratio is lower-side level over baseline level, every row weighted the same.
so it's 0.61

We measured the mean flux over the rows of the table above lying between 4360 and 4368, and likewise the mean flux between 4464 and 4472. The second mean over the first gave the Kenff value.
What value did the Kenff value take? 1.03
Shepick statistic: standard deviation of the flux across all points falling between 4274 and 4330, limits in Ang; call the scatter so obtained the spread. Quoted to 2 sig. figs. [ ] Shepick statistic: 11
